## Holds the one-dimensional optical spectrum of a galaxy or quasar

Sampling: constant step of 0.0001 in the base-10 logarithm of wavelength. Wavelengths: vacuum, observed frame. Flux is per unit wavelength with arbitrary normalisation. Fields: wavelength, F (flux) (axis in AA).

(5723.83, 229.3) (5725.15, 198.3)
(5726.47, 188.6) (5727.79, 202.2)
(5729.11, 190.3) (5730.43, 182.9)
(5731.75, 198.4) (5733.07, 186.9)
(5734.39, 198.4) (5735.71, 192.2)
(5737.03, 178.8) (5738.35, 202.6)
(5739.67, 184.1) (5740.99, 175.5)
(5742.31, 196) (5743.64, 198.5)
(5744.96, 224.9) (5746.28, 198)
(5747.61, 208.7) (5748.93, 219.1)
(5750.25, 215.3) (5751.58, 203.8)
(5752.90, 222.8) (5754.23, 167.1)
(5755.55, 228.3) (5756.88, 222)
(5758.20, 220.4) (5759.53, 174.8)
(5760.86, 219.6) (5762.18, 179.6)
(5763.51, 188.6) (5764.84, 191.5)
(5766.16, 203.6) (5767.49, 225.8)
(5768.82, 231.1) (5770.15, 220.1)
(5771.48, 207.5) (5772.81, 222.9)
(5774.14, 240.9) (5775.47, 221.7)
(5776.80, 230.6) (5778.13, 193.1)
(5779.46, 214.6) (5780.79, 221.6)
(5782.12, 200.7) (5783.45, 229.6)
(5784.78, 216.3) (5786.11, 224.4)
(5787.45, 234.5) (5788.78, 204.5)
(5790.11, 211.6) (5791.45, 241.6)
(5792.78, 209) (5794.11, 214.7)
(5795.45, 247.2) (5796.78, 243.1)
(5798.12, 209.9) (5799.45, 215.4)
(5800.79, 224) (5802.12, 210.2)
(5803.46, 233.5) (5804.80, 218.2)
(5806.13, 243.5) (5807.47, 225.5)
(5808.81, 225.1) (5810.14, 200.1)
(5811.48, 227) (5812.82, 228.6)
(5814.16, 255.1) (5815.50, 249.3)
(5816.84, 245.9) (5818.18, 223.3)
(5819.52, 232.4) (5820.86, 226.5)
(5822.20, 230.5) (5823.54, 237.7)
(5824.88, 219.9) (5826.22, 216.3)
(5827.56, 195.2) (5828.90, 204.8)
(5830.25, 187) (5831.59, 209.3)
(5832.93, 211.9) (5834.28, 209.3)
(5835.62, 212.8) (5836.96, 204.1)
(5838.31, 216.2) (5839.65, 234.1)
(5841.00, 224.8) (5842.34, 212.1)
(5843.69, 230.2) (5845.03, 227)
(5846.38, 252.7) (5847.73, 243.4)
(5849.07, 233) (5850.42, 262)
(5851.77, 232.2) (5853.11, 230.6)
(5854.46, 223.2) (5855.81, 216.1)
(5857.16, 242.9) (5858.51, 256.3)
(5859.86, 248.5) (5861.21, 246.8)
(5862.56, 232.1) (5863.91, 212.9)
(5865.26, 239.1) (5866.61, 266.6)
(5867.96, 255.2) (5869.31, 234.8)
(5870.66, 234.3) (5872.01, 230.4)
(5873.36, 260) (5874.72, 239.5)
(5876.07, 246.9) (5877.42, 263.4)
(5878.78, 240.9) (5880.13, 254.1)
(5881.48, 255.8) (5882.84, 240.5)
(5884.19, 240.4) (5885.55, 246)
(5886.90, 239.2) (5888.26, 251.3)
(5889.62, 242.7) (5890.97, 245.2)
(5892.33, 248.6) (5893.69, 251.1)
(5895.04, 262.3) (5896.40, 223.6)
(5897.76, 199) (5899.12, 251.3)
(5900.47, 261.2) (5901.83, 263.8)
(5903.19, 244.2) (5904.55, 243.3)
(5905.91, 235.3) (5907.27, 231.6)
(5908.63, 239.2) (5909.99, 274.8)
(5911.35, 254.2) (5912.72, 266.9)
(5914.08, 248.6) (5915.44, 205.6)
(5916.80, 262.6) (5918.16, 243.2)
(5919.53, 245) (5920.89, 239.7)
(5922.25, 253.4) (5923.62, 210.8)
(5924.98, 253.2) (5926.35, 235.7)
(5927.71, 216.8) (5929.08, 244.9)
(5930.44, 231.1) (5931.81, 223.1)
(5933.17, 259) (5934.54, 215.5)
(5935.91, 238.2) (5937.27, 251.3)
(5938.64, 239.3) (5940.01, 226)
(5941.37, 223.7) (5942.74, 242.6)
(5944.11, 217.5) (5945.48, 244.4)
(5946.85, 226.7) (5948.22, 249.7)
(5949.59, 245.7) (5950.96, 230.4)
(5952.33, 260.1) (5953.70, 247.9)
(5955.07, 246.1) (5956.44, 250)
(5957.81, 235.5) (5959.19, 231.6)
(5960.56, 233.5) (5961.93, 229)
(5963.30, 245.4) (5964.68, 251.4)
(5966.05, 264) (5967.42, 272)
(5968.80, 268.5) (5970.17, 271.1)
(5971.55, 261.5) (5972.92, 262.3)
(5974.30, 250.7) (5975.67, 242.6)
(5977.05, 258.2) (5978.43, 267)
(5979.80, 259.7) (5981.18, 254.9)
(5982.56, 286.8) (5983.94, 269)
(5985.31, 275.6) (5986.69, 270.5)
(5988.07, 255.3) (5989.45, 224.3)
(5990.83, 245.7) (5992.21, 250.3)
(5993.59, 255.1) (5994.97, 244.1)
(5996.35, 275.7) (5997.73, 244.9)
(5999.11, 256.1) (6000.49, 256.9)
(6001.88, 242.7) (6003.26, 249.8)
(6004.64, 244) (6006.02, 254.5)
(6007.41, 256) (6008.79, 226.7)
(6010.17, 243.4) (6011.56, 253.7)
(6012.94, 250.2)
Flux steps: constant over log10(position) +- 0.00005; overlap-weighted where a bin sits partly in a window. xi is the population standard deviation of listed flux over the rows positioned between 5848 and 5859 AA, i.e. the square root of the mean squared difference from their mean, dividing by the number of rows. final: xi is 14.7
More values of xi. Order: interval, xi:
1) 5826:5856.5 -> 17.2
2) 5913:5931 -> 16.6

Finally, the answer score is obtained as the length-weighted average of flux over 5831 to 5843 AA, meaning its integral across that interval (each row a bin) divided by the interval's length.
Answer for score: 215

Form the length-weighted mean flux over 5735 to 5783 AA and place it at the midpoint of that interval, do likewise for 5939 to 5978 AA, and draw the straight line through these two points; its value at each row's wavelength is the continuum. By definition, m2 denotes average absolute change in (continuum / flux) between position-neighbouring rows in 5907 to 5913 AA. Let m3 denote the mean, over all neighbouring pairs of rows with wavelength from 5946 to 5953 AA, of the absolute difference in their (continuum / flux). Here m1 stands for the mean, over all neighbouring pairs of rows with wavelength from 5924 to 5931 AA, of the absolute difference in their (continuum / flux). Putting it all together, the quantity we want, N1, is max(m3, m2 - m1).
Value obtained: 0.076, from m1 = 0.087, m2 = 0.068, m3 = 0.076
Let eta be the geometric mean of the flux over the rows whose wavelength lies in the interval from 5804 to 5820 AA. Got 231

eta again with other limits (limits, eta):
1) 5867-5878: 245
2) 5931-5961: 238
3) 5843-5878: 240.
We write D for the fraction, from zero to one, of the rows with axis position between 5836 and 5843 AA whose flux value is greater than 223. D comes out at 0.40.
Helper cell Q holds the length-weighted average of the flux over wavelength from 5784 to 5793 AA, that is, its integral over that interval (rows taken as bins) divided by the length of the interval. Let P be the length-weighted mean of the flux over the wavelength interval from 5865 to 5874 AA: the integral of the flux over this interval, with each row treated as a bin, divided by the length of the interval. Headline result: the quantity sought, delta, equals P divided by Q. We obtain 1.11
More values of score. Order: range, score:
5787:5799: 224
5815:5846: 220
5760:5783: 212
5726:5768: 200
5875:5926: 245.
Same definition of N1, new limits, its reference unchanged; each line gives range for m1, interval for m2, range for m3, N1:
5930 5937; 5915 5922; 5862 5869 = 0.086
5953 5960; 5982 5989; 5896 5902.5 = 0.104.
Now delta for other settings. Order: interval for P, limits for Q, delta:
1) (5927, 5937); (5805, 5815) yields 1.02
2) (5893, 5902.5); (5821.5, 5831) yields 1.15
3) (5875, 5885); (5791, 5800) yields 1.10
